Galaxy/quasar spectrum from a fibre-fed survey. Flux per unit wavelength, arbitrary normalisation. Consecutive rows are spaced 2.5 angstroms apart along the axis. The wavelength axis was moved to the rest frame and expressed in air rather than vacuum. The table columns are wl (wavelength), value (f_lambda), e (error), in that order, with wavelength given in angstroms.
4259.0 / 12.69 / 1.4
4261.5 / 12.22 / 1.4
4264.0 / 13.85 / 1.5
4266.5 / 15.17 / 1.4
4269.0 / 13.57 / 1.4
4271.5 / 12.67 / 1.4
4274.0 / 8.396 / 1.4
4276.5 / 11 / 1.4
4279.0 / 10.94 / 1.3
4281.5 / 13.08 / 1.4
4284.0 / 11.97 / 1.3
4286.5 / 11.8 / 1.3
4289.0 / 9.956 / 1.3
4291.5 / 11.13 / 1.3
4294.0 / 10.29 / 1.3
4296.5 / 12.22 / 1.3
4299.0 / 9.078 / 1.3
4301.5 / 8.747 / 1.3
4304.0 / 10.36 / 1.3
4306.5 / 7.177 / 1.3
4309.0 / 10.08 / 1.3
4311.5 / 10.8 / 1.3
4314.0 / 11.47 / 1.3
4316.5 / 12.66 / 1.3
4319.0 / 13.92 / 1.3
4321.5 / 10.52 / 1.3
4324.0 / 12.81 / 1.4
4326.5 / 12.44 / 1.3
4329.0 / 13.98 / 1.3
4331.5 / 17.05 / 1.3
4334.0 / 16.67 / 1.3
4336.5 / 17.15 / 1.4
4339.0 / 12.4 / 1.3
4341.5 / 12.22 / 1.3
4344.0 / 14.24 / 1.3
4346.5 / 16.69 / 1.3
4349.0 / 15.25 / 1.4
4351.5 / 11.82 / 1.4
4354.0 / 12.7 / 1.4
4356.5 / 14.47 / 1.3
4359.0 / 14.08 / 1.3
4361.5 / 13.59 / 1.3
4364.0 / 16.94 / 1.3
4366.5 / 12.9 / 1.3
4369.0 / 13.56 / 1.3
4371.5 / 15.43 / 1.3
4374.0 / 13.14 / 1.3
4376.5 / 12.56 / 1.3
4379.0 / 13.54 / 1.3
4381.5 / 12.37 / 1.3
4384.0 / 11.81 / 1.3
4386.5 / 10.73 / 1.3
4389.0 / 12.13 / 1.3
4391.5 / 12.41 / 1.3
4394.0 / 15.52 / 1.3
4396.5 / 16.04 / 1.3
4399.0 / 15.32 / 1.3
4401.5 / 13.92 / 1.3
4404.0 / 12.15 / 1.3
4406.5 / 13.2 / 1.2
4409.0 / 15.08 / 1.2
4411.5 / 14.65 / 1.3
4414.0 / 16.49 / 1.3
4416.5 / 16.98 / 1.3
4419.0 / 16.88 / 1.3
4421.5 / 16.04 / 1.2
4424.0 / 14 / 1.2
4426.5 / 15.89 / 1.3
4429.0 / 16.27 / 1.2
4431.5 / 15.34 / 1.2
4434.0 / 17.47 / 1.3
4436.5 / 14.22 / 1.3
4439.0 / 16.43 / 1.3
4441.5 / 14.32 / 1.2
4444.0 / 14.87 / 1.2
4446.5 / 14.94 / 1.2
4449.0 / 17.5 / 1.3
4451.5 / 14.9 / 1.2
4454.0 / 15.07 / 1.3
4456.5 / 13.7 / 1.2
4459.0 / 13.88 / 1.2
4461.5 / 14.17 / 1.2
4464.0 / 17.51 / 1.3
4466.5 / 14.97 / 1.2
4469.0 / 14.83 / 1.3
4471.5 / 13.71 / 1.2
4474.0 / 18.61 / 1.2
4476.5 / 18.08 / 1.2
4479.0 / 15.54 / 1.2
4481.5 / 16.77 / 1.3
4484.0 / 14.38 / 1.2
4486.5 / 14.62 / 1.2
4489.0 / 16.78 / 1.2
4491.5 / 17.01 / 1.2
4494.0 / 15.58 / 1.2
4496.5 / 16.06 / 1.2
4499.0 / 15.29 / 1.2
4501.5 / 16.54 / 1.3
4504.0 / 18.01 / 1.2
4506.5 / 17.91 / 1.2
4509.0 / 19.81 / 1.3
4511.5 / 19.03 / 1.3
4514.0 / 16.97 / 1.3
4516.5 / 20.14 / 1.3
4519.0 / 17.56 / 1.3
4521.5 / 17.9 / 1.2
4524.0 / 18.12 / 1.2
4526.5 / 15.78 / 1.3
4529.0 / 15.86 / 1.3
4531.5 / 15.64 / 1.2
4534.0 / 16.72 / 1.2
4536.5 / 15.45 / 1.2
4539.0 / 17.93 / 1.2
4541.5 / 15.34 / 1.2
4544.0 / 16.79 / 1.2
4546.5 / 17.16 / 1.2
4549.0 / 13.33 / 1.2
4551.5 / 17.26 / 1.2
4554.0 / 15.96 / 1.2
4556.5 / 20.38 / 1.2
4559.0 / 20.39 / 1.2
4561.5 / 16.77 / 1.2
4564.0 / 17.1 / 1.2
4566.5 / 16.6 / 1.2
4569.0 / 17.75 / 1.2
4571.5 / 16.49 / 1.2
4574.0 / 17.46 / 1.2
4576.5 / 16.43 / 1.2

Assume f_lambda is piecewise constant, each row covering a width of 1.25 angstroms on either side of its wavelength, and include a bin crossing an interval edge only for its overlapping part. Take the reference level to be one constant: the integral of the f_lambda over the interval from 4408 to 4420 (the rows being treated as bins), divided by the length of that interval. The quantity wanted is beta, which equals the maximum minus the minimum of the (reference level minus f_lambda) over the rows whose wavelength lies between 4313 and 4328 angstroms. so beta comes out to 3.4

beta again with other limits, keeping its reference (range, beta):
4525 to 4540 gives 2.5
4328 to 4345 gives 4.9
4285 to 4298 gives 2.3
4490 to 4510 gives 4.5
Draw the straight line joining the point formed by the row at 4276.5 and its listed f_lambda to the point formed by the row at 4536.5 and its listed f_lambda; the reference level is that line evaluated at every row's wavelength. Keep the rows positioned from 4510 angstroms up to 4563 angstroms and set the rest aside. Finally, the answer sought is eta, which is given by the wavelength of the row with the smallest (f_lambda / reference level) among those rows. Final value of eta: 4549.0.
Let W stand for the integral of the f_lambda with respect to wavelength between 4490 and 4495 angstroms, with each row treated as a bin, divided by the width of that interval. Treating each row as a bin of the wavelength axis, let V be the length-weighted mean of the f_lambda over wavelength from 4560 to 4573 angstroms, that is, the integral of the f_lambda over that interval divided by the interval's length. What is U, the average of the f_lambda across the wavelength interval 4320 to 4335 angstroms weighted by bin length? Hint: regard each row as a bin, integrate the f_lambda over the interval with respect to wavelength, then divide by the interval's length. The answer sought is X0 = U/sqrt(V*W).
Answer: 0.8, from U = 13.9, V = 17.0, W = 16.4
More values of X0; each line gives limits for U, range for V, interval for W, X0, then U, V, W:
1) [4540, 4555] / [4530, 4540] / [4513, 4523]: 0.9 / 16.0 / 16.4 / 18.2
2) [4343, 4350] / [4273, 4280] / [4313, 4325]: 1.4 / 15.4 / 10.1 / 12.3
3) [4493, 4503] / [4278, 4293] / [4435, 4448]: 1.2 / 15.9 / 11.5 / 15.1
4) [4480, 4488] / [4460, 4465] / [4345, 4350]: 1.0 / 15.3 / 15.7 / 15.9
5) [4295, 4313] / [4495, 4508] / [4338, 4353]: 0.6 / 9.8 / 16.8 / 13.8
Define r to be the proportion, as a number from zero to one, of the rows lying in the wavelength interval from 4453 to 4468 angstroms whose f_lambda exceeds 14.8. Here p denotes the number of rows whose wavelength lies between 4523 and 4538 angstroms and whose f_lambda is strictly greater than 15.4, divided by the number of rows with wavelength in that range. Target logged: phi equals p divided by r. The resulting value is 2.00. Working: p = 1.0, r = 0.50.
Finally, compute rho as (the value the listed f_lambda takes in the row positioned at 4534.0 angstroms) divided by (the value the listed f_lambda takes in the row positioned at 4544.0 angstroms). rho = 1.00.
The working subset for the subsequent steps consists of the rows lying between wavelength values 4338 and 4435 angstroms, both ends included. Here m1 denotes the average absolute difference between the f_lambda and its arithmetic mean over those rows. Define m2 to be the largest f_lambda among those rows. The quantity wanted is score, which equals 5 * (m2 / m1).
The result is 57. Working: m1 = 1.54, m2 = 17.47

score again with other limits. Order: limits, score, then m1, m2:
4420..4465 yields 82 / 1.06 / 17.51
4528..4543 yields 115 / 0.78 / 17.93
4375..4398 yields 60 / 1.35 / 16.04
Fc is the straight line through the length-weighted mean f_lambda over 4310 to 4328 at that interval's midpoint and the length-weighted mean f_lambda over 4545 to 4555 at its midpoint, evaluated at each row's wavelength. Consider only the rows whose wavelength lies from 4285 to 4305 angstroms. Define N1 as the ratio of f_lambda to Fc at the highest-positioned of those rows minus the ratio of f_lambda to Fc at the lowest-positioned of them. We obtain -0.15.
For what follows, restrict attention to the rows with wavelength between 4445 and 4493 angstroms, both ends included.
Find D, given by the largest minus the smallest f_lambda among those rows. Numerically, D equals 5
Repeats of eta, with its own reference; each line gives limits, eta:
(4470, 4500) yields 4471.5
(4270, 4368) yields 4306.5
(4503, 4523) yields 4514.0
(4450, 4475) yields 4471.5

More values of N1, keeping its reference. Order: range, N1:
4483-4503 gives 0.12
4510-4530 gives -0.23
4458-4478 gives 0.27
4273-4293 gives 0.22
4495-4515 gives 0.04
